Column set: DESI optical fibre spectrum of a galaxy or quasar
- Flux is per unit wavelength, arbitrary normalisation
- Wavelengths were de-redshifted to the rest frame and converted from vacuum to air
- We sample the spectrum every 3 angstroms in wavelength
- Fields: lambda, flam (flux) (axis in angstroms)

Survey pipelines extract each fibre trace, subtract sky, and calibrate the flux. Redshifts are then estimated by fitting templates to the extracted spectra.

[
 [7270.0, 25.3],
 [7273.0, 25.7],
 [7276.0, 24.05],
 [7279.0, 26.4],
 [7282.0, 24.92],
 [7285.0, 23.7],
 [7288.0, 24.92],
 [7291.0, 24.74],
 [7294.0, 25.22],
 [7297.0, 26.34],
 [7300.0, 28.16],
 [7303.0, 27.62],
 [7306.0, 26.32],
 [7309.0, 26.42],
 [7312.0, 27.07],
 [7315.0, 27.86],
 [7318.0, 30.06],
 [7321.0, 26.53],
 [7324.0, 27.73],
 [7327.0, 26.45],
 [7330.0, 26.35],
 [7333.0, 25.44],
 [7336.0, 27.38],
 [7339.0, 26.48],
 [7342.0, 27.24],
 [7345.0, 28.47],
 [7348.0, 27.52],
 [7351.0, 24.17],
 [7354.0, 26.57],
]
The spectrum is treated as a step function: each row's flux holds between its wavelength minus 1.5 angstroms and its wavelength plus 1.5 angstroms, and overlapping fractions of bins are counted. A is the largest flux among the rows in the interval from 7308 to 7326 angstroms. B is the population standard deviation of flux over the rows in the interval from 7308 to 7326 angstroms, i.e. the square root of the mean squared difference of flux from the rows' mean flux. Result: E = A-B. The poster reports 28.8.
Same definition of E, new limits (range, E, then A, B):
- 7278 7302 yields 26.9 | 28.16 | 1.28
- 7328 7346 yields 27.5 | 28.47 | 0.95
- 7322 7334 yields 26.9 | 27.73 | 0.82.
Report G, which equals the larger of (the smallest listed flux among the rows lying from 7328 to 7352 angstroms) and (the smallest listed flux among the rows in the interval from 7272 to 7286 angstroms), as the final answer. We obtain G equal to 24.2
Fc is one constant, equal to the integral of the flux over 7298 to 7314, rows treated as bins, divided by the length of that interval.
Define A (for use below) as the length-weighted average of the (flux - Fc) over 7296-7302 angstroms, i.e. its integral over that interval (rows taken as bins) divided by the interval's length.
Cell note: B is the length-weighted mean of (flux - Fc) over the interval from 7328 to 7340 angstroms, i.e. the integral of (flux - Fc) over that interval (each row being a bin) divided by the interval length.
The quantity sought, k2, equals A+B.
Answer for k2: -0.5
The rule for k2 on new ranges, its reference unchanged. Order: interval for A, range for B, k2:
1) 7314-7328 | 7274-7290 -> -1.6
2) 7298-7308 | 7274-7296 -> -2.1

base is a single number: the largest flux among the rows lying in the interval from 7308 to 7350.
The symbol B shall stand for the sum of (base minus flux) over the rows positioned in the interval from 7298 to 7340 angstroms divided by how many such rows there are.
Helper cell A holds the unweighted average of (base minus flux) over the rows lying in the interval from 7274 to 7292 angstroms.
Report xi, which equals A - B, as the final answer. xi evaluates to 2.3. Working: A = 5.3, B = 2.93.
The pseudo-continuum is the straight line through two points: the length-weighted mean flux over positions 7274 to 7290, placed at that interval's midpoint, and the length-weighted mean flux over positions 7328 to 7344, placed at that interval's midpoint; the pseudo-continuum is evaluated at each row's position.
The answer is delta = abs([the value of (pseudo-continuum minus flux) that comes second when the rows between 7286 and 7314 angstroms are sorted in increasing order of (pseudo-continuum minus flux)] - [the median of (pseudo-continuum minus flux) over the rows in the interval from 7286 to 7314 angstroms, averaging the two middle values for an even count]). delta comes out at 1.40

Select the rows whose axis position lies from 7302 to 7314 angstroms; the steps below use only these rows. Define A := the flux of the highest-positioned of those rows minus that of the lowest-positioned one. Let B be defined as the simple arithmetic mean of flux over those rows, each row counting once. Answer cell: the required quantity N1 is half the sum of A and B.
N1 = 13.2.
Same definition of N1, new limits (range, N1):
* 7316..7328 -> 12.0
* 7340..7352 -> 11.9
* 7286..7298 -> 13.4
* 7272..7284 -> 12.2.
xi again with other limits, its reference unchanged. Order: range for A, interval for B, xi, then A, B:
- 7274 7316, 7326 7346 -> 0.8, 4.1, 3.23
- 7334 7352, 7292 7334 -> 0.1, 3.2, 3.09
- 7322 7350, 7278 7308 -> -1.2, 3.1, 4.23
